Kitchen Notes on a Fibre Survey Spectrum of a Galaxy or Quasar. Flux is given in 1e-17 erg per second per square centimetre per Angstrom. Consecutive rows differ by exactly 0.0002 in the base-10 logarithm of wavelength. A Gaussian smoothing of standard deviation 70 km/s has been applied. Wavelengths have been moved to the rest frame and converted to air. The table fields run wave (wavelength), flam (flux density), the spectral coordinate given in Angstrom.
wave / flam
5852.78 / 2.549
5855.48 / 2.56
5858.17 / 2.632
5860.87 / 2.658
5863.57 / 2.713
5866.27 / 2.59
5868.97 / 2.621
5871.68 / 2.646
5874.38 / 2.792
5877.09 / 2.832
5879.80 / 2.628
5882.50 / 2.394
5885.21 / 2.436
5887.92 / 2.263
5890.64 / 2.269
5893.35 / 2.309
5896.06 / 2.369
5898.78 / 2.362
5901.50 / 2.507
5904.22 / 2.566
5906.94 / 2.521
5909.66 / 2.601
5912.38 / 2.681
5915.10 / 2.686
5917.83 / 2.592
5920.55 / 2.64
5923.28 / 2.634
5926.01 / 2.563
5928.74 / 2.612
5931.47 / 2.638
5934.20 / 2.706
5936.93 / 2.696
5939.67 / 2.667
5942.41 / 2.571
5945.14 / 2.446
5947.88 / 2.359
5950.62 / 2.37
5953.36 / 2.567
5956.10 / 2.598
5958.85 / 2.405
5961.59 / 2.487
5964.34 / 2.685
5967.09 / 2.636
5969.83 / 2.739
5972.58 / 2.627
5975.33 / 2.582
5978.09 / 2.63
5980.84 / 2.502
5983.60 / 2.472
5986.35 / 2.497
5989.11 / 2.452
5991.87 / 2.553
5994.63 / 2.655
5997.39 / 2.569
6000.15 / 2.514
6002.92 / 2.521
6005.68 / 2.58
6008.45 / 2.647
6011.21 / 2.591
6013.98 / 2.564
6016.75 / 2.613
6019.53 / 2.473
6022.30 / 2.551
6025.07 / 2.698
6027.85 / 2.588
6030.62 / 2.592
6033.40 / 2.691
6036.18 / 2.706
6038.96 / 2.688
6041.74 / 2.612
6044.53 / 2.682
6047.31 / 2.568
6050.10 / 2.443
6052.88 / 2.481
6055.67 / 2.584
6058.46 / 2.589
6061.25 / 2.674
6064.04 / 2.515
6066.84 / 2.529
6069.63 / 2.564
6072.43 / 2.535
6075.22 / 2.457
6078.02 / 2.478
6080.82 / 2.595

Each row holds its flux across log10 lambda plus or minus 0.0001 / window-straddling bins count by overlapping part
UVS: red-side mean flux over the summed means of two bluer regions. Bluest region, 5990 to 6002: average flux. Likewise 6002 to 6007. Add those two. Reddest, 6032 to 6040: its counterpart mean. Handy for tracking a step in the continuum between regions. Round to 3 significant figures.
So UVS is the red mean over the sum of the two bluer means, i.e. 0.526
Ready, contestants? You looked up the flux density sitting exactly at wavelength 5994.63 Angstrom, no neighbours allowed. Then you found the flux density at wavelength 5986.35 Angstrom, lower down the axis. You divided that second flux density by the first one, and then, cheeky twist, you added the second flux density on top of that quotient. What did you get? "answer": 3.44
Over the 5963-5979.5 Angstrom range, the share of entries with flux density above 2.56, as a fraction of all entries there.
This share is 1.0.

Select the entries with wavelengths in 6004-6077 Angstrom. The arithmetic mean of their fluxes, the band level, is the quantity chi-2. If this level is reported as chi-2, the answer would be 2.585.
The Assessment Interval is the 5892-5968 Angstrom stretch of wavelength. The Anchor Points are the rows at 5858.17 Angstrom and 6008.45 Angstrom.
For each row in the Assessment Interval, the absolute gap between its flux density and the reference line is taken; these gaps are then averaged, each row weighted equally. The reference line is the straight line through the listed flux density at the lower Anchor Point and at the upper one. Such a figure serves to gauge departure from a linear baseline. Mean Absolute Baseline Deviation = 0.107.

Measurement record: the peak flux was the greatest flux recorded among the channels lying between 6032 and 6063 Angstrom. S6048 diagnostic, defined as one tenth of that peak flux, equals 0.271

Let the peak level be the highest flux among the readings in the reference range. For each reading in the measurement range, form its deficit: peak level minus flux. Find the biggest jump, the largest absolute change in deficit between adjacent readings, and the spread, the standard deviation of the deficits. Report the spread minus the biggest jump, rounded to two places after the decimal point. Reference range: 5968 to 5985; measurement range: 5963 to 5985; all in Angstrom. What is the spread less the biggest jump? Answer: -0.04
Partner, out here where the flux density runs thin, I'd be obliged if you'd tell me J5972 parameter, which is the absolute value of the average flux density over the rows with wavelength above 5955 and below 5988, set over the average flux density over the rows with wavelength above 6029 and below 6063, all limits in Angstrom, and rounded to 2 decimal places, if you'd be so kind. 0.99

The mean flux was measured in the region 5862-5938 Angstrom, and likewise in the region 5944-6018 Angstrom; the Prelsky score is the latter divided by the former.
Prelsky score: 0.99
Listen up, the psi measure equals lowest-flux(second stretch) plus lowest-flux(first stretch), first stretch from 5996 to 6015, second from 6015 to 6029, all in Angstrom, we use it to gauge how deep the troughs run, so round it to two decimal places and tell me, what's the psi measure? 4.99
